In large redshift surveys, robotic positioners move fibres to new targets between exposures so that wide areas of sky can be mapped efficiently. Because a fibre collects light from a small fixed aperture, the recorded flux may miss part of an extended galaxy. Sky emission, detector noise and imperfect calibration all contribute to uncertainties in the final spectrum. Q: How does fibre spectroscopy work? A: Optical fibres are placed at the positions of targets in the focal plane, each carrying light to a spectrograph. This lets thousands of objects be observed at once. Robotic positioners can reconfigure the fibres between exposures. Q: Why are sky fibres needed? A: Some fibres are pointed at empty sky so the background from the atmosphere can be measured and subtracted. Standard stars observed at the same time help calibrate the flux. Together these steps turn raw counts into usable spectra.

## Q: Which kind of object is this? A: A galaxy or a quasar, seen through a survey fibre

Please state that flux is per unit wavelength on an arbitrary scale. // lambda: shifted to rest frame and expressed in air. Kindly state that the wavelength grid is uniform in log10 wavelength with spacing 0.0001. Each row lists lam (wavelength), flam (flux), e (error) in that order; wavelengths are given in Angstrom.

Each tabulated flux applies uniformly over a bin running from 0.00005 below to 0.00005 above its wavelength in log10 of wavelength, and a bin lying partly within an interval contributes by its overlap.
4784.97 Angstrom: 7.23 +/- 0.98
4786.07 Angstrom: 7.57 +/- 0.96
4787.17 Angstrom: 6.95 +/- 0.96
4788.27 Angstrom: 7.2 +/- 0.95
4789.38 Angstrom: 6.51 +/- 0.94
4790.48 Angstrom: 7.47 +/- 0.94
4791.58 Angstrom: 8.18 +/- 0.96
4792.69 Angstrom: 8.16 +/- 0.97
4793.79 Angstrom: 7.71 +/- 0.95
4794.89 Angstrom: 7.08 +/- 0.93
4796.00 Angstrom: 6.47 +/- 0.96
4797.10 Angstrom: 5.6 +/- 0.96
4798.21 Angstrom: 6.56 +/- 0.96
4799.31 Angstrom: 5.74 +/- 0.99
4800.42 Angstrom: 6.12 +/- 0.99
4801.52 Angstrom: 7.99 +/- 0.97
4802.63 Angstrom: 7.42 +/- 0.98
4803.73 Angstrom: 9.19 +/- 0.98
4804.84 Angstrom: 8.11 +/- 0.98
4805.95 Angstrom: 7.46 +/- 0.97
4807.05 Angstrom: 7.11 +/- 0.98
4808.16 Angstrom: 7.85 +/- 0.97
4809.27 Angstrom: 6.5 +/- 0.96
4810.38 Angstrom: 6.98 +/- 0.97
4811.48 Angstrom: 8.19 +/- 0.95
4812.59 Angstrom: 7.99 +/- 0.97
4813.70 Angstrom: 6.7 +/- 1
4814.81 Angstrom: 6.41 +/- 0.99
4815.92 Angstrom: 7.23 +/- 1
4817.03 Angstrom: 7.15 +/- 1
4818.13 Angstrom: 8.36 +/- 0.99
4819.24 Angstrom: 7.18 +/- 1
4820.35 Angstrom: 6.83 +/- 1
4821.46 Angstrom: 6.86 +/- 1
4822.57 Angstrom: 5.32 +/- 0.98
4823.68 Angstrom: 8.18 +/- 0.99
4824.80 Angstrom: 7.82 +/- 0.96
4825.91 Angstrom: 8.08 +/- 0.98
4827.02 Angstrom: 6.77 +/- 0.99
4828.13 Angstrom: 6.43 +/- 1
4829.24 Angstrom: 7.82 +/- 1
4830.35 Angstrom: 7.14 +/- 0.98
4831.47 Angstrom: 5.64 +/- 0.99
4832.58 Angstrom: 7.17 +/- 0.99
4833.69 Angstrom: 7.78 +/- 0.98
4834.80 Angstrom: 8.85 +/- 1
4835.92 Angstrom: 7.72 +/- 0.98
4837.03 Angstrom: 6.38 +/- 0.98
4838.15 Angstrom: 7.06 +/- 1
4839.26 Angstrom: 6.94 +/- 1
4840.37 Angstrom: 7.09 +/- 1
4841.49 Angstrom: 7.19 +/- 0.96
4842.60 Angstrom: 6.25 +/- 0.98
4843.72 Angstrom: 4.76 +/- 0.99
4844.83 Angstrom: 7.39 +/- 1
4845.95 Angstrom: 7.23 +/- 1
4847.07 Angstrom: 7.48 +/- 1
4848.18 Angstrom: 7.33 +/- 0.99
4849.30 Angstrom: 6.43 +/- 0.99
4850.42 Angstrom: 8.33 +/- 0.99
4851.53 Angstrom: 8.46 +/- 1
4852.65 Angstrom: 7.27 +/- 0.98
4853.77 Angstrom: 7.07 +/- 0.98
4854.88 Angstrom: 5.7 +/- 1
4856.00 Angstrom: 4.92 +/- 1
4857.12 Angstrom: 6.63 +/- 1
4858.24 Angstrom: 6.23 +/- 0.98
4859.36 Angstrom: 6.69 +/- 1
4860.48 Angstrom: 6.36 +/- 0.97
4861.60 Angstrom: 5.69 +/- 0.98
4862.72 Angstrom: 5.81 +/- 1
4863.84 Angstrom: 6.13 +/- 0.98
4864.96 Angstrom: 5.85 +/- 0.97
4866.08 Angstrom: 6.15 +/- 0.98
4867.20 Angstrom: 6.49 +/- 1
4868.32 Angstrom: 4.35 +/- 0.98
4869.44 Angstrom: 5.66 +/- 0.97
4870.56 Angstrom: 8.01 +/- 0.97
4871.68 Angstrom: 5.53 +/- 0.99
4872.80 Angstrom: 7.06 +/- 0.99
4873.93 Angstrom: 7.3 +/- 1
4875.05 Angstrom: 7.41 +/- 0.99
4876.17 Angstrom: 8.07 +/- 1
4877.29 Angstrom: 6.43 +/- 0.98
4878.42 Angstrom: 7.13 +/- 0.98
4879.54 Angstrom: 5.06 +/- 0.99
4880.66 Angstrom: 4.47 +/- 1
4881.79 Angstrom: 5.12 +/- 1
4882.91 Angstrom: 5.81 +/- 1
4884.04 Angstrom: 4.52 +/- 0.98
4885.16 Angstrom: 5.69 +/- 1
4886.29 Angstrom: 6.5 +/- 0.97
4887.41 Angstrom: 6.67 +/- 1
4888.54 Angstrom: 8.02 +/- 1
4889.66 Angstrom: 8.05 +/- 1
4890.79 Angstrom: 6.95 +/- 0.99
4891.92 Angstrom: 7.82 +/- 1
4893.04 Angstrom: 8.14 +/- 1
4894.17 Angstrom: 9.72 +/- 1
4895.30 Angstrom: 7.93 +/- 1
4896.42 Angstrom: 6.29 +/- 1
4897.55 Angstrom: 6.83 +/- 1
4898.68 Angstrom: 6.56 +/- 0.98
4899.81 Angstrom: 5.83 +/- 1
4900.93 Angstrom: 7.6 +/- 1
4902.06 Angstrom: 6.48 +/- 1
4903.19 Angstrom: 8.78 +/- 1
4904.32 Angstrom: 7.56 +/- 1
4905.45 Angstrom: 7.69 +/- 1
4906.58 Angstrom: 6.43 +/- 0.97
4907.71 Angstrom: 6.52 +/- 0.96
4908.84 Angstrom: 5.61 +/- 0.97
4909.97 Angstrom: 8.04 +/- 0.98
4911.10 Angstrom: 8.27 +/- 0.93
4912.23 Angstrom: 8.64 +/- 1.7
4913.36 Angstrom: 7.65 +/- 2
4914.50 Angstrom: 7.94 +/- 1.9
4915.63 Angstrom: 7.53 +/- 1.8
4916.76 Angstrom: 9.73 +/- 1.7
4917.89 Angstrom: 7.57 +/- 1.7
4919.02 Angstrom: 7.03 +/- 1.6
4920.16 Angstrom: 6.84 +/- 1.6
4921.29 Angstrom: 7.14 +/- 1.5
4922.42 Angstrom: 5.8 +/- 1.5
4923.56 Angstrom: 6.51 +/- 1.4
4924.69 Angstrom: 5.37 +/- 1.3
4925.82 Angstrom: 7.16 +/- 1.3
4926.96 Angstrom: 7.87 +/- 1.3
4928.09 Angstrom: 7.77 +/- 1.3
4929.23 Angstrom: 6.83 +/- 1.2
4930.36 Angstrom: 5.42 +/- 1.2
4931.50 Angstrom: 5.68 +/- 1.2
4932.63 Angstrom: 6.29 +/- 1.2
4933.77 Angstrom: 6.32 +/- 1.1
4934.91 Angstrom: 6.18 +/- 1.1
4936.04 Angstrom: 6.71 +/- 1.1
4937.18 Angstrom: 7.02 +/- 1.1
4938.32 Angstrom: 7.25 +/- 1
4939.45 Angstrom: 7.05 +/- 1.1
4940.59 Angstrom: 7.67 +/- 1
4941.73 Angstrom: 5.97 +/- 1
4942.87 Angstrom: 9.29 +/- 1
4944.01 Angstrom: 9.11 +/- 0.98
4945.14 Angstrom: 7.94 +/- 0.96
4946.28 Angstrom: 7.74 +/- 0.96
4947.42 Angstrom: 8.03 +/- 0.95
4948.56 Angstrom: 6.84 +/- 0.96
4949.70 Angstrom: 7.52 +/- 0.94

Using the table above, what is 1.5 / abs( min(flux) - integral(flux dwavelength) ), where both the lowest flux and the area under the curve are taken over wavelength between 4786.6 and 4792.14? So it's 0.045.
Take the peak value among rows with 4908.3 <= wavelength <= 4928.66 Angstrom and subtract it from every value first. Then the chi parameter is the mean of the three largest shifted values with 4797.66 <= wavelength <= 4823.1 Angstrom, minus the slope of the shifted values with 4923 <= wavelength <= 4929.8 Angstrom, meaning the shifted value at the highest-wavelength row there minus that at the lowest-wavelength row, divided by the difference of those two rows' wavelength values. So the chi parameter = -1.2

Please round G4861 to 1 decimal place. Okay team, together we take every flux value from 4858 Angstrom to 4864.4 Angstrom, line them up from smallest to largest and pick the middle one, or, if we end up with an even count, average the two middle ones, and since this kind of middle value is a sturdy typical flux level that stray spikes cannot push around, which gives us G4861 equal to 6.2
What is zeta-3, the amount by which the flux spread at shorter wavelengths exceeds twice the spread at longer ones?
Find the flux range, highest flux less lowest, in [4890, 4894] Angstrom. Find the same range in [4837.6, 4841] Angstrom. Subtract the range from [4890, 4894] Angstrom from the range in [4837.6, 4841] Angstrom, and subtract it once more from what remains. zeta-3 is -2.2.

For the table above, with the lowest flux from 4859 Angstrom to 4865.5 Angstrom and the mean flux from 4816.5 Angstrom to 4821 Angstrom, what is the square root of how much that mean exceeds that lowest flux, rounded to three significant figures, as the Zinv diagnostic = 1.30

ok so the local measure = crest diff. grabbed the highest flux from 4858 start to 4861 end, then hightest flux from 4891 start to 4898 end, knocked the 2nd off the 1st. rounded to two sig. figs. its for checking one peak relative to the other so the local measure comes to -3.0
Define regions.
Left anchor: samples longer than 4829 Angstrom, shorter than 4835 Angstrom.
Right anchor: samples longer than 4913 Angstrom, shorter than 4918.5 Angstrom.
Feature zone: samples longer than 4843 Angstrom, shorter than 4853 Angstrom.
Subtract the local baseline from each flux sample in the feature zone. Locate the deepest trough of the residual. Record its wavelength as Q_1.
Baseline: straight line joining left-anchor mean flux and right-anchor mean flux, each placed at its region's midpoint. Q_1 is 4843.72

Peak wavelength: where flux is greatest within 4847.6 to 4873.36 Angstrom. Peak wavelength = 4851.53 Angstrom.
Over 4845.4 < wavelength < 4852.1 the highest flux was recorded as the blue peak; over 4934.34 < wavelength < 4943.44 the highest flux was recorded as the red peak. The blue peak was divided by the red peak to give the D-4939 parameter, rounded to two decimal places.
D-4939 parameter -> 0.91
